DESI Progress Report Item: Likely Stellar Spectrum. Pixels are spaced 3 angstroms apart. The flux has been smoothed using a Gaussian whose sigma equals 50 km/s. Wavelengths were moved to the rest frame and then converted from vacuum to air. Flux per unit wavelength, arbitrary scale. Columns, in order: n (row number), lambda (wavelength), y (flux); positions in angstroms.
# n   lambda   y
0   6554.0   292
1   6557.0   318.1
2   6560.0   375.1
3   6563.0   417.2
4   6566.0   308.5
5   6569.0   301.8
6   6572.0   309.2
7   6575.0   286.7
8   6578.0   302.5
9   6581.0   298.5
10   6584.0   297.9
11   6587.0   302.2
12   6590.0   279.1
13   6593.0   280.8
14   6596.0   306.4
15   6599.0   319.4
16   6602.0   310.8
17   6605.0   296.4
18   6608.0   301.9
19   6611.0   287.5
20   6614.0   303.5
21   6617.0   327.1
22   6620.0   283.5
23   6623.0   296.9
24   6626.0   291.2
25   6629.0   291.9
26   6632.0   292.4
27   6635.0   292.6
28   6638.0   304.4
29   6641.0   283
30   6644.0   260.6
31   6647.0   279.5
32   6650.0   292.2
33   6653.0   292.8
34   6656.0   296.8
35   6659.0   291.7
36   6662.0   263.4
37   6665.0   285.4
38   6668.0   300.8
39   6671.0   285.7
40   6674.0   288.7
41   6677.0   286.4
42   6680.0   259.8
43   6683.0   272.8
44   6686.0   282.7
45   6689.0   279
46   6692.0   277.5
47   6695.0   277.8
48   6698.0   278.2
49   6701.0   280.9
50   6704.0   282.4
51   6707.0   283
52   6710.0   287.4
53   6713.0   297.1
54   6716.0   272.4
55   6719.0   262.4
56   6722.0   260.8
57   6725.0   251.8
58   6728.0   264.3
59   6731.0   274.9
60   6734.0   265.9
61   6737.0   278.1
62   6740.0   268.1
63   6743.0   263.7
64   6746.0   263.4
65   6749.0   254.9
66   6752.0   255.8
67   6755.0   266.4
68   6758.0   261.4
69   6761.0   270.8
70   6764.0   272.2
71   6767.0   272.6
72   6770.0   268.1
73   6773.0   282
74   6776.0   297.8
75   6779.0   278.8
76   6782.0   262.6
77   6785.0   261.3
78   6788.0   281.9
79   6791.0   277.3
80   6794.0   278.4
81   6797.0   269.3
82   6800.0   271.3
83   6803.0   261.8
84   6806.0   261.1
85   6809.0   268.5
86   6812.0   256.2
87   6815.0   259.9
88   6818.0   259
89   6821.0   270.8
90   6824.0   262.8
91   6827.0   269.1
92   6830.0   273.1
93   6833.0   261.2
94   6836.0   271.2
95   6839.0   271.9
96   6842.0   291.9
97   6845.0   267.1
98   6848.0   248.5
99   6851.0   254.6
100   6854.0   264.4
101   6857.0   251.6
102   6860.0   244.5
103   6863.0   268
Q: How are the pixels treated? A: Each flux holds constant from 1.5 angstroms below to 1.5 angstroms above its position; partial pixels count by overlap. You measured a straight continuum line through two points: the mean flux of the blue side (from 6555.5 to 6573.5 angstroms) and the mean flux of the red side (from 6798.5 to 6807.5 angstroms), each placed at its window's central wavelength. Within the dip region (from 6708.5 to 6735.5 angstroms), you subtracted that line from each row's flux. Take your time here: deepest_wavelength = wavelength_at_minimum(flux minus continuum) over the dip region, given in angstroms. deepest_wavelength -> 6725.0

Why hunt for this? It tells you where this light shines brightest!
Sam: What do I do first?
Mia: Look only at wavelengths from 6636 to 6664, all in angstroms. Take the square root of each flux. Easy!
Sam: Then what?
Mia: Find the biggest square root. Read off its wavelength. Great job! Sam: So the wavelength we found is 6638.0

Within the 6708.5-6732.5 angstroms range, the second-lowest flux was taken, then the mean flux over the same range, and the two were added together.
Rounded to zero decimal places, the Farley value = 532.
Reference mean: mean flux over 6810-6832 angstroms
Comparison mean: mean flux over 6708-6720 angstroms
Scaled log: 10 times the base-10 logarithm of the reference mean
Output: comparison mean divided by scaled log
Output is 11.6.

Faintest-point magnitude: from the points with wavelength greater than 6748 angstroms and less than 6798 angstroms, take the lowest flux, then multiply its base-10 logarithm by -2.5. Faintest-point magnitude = -6.02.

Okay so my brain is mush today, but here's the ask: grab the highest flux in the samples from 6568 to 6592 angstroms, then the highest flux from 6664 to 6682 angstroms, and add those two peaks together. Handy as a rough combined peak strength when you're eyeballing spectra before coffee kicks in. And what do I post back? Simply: 610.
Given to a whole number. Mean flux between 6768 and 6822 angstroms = 270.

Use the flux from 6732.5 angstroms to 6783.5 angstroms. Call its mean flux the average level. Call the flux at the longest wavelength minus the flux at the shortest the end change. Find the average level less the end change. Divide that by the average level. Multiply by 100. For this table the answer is 101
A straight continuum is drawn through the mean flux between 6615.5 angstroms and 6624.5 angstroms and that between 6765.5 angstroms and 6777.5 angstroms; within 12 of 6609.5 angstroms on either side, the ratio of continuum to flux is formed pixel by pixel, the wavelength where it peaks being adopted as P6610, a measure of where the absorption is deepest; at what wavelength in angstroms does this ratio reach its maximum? 6620.0 angstroms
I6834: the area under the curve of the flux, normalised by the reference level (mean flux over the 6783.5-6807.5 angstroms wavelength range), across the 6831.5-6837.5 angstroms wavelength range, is 5.91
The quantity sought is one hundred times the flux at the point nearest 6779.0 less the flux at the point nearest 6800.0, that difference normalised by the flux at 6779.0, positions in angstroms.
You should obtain 2.7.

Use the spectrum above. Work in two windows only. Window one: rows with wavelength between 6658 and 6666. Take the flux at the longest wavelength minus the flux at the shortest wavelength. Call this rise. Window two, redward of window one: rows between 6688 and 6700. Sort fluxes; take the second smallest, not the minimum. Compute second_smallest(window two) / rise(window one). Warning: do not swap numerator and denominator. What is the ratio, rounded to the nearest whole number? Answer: -44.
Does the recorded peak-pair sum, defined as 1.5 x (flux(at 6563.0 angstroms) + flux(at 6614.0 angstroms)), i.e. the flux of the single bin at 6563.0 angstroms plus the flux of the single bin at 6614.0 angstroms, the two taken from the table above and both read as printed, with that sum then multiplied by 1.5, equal 1081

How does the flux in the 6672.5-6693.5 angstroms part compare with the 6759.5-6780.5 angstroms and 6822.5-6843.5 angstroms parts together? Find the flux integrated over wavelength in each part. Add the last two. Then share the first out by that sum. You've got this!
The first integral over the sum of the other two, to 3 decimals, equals 0.507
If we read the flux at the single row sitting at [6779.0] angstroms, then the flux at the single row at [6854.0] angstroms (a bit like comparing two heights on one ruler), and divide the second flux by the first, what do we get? 0.95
